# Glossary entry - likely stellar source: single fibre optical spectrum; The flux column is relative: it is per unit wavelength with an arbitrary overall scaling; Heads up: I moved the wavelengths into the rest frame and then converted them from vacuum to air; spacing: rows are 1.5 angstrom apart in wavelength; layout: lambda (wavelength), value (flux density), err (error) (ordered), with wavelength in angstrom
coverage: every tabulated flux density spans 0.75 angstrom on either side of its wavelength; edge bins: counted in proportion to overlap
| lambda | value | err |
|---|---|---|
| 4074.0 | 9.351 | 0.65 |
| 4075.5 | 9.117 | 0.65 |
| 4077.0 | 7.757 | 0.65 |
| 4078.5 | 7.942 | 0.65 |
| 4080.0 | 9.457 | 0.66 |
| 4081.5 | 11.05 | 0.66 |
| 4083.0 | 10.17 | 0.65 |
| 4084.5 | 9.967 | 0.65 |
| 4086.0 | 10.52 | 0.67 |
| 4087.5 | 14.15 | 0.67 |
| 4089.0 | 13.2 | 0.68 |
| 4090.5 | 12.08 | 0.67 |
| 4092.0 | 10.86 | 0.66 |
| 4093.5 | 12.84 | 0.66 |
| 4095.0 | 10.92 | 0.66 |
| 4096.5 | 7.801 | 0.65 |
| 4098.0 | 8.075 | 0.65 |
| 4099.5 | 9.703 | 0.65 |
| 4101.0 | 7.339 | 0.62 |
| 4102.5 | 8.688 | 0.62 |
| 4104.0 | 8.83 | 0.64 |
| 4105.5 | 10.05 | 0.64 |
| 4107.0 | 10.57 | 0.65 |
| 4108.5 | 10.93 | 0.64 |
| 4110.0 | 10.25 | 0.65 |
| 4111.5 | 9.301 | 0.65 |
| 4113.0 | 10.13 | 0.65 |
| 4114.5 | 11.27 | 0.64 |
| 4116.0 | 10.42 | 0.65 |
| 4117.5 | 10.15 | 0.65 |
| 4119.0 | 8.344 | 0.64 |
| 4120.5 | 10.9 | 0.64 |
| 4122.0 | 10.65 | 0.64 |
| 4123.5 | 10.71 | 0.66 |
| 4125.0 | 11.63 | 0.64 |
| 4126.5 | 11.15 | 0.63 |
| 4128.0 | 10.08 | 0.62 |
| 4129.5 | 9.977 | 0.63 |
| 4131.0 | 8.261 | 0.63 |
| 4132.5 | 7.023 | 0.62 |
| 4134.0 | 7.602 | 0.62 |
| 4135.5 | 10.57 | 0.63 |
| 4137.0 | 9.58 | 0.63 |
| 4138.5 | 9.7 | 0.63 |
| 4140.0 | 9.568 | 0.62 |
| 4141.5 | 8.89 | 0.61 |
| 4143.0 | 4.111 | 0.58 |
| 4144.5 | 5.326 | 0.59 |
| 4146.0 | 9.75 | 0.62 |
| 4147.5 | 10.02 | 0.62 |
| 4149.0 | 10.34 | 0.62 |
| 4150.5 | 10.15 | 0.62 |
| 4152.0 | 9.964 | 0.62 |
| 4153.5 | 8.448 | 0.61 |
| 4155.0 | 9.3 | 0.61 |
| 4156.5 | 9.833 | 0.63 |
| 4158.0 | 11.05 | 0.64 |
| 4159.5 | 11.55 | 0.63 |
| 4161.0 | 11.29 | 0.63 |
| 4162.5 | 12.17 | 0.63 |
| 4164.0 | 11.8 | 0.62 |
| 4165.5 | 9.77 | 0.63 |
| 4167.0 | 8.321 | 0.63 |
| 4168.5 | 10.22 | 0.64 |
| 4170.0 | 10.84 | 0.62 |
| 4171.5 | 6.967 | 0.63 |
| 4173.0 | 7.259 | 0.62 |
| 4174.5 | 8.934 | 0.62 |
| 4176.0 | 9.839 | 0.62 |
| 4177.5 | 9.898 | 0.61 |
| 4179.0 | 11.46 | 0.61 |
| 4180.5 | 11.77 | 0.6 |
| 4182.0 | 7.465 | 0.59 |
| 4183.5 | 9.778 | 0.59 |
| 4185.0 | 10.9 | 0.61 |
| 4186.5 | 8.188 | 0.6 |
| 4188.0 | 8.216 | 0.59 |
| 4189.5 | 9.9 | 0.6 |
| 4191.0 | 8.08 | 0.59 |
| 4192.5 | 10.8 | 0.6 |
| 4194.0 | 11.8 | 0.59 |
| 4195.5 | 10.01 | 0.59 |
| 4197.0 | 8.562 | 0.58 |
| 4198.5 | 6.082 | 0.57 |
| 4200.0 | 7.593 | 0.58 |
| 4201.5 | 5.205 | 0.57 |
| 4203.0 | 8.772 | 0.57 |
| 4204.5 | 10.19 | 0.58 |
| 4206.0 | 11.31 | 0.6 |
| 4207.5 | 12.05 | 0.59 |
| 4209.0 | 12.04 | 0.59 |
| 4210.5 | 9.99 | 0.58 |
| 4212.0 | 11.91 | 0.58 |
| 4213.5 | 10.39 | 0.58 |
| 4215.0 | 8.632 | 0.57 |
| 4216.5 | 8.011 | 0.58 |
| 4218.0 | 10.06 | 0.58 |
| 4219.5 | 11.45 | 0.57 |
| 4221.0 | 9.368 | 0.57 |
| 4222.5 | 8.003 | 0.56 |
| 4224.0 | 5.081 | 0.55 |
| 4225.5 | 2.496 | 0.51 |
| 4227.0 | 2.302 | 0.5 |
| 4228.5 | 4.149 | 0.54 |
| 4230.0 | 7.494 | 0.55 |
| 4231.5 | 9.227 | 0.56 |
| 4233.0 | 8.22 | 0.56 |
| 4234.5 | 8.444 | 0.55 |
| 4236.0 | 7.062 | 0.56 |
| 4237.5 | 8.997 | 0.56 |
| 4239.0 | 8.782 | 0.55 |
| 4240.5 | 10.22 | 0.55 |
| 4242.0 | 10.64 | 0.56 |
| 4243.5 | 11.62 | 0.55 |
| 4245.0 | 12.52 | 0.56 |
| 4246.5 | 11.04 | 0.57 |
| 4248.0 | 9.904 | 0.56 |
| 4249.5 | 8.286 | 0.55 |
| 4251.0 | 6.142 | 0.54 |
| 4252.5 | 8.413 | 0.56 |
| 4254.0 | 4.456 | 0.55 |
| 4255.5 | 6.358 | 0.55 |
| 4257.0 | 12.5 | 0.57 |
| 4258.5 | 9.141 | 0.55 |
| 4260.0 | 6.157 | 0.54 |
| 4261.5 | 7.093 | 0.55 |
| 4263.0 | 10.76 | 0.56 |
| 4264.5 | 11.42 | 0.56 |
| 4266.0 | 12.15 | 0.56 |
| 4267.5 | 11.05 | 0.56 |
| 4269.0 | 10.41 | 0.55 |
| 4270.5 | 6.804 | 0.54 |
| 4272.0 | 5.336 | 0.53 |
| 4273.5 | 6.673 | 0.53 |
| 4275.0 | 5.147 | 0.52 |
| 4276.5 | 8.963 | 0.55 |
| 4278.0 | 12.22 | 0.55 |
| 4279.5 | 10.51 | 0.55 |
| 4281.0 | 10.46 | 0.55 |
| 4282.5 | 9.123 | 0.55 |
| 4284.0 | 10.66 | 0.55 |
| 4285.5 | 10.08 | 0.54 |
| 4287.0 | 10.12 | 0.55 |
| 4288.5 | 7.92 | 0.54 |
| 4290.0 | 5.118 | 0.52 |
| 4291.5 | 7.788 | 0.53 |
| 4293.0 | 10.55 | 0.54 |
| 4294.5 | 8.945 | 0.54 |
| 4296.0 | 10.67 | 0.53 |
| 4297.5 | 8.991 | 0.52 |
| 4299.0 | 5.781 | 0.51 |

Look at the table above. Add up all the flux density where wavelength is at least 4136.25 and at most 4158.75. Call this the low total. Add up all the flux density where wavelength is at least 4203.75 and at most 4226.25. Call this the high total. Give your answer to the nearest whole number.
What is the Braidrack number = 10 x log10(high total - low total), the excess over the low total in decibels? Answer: 7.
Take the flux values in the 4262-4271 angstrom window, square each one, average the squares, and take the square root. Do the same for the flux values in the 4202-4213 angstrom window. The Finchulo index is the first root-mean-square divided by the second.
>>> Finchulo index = 0.96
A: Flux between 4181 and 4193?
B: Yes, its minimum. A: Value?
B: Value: 7.465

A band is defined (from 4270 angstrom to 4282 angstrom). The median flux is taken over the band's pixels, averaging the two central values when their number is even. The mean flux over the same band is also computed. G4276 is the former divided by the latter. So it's 0.95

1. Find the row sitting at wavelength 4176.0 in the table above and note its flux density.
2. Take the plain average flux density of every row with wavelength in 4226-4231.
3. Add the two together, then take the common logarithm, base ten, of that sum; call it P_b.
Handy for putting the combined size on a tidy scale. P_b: 1.16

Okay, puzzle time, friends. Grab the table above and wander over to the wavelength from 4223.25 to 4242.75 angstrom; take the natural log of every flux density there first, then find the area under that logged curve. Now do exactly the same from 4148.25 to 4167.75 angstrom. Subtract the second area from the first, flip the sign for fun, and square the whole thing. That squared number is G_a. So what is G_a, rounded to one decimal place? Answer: 79.8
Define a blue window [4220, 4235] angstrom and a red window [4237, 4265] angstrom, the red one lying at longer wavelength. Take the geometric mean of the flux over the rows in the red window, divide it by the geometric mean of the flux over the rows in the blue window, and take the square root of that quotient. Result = 1.24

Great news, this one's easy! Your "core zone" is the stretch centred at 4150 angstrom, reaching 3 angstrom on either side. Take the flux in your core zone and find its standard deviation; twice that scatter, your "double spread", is 0.3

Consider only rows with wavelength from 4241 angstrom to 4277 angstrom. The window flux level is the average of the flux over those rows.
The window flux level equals 8.9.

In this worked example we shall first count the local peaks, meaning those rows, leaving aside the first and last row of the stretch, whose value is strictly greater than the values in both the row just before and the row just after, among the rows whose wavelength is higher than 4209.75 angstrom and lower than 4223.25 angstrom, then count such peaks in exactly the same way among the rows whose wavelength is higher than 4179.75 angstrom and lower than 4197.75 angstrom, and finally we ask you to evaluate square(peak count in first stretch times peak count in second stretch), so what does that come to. 36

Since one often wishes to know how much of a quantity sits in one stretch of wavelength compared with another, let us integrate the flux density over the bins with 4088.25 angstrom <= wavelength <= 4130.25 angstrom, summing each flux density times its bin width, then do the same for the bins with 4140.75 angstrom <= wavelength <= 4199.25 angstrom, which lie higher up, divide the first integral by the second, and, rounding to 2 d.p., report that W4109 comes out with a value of 0.78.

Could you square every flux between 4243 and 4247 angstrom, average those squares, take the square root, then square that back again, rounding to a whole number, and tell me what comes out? 138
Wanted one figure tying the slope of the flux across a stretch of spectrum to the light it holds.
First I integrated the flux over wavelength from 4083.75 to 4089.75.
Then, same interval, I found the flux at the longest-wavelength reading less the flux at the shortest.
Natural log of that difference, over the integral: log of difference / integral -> 0.016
